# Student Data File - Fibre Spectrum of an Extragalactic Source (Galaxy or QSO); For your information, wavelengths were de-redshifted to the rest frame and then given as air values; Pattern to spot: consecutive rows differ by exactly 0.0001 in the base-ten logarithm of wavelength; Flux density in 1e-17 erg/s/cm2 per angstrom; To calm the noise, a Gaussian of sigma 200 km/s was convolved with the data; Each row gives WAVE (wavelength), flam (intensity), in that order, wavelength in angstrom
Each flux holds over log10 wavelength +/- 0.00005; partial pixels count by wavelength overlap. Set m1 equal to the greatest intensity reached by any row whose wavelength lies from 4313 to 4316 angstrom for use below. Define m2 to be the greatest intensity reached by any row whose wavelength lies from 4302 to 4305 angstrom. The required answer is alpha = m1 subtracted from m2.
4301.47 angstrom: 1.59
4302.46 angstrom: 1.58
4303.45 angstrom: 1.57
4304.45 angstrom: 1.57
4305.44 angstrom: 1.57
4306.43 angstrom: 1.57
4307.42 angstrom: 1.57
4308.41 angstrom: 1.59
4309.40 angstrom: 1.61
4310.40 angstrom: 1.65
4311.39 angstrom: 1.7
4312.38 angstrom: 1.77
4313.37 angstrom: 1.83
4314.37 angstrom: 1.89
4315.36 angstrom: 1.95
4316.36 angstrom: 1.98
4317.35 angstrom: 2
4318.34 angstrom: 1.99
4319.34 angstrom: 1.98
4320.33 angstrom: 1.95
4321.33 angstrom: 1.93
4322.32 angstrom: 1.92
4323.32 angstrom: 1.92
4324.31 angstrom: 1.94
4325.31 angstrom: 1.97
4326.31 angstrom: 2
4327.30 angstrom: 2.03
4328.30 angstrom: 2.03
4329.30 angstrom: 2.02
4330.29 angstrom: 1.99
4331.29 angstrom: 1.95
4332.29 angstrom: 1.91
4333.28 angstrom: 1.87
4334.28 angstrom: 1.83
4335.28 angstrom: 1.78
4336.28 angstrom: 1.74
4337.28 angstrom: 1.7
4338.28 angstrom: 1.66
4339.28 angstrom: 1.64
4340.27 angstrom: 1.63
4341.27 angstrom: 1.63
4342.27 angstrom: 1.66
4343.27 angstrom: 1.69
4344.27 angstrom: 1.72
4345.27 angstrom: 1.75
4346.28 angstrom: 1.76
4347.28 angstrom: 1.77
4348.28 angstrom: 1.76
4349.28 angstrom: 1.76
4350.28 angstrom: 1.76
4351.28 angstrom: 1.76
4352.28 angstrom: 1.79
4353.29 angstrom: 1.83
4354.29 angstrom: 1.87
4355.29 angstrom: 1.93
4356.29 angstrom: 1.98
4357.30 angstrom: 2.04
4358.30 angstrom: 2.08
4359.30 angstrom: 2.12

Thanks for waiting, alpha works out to -0.37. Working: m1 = 1.95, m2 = 1.58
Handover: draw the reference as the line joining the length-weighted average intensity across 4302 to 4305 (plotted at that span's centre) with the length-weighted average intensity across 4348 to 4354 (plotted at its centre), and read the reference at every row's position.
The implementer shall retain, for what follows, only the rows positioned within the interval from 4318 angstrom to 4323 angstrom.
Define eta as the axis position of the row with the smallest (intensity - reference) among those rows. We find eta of 4322.32 angstrom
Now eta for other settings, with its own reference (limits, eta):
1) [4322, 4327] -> 4323.32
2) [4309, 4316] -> 4309.40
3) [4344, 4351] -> 4344.27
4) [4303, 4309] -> 4307.42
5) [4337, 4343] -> 4341.27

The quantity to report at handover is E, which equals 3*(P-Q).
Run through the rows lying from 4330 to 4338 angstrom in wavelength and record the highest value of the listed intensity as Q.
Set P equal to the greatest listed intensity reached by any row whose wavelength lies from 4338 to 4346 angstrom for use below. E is -0.7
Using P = 1.75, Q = 1.99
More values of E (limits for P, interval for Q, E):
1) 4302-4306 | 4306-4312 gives -0.4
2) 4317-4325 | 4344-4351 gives 0.7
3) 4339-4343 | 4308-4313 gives -0.3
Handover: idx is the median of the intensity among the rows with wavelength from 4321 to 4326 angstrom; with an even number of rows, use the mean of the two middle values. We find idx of 1.93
